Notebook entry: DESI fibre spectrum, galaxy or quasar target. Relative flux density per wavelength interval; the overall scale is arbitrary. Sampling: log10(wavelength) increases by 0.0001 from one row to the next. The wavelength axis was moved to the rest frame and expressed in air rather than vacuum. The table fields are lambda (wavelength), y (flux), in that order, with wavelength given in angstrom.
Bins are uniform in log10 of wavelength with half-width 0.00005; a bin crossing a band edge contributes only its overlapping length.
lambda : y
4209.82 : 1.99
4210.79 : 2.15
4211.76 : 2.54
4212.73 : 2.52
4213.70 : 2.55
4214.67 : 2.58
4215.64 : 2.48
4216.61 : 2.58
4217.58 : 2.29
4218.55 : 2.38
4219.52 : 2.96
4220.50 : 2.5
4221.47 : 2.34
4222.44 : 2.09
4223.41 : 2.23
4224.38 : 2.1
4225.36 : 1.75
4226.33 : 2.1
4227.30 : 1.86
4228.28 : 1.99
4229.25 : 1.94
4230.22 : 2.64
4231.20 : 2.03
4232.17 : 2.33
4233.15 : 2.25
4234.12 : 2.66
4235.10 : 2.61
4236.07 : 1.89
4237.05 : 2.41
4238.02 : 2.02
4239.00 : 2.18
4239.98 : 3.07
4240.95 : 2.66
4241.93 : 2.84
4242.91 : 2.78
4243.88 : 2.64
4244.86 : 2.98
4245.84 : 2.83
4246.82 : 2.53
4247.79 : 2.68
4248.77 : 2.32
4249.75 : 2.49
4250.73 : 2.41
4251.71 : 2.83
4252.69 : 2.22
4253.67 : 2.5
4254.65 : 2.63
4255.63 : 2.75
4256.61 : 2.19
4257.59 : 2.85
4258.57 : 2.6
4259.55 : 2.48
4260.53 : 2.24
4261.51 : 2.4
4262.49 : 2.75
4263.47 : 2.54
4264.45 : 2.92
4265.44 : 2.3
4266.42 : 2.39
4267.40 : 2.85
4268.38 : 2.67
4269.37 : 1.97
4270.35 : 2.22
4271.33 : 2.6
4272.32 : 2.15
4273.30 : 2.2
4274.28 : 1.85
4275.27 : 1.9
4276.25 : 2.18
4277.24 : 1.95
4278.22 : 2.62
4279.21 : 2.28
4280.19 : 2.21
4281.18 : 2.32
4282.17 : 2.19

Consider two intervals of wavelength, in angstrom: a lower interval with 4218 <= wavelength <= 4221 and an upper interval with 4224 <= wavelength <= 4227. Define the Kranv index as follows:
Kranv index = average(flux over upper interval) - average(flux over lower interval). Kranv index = -0.63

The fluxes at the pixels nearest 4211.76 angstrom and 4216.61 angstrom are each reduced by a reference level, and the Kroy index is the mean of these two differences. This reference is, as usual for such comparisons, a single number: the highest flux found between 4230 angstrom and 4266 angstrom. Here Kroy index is -0.51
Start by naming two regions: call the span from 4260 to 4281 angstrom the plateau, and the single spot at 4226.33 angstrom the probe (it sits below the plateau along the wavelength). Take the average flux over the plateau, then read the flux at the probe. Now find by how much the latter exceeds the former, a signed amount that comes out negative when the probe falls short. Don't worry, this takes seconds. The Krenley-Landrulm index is -0.24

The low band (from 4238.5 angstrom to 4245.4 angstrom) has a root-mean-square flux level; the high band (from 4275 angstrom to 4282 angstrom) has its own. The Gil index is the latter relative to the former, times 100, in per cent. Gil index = 81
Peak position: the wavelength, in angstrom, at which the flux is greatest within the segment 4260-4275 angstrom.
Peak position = 4264.45 angstrom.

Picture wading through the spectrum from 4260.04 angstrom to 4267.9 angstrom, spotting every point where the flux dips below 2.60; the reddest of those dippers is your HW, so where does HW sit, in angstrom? 4266.42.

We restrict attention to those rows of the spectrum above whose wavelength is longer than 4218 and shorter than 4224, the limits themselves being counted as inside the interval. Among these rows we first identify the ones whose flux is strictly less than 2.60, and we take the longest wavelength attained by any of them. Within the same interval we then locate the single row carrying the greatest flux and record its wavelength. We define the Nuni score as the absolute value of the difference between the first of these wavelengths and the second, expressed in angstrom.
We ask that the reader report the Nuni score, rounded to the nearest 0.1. 3.9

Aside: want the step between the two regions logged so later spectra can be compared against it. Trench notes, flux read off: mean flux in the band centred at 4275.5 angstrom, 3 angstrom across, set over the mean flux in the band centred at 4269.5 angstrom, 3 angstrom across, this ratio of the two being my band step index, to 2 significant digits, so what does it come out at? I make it 0.86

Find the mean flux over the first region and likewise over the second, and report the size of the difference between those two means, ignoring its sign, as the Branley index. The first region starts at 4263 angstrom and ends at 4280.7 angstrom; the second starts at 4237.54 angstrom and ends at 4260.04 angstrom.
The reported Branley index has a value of 0.26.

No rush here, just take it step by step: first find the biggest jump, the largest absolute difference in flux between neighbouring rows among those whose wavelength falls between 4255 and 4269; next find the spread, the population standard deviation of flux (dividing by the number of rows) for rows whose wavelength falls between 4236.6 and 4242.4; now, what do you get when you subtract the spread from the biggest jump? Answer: 0.29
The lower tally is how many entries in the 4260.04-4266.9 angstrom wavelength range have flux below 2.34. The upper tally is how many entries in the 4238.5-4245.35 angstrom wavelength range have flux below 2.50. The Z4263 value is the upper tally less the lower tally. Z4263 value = -1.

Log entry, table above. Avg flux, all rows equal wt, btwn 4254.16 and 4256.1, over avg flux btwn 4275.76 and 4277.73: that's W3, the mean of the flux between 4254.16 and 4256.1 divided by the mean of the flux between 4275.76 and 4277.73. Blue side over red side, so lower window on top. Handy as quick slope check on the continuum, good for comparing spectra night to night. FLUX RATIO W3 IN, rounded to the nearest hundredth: 1.30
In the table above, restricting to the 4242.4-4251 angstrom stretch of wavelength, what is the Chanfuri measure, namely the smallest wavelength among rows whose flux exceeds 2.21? 4242.91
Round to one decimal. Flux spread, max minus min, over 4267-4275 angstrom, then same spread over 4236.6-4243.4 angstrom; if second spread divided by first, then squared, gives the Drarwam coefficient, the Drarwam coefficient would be 1.1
